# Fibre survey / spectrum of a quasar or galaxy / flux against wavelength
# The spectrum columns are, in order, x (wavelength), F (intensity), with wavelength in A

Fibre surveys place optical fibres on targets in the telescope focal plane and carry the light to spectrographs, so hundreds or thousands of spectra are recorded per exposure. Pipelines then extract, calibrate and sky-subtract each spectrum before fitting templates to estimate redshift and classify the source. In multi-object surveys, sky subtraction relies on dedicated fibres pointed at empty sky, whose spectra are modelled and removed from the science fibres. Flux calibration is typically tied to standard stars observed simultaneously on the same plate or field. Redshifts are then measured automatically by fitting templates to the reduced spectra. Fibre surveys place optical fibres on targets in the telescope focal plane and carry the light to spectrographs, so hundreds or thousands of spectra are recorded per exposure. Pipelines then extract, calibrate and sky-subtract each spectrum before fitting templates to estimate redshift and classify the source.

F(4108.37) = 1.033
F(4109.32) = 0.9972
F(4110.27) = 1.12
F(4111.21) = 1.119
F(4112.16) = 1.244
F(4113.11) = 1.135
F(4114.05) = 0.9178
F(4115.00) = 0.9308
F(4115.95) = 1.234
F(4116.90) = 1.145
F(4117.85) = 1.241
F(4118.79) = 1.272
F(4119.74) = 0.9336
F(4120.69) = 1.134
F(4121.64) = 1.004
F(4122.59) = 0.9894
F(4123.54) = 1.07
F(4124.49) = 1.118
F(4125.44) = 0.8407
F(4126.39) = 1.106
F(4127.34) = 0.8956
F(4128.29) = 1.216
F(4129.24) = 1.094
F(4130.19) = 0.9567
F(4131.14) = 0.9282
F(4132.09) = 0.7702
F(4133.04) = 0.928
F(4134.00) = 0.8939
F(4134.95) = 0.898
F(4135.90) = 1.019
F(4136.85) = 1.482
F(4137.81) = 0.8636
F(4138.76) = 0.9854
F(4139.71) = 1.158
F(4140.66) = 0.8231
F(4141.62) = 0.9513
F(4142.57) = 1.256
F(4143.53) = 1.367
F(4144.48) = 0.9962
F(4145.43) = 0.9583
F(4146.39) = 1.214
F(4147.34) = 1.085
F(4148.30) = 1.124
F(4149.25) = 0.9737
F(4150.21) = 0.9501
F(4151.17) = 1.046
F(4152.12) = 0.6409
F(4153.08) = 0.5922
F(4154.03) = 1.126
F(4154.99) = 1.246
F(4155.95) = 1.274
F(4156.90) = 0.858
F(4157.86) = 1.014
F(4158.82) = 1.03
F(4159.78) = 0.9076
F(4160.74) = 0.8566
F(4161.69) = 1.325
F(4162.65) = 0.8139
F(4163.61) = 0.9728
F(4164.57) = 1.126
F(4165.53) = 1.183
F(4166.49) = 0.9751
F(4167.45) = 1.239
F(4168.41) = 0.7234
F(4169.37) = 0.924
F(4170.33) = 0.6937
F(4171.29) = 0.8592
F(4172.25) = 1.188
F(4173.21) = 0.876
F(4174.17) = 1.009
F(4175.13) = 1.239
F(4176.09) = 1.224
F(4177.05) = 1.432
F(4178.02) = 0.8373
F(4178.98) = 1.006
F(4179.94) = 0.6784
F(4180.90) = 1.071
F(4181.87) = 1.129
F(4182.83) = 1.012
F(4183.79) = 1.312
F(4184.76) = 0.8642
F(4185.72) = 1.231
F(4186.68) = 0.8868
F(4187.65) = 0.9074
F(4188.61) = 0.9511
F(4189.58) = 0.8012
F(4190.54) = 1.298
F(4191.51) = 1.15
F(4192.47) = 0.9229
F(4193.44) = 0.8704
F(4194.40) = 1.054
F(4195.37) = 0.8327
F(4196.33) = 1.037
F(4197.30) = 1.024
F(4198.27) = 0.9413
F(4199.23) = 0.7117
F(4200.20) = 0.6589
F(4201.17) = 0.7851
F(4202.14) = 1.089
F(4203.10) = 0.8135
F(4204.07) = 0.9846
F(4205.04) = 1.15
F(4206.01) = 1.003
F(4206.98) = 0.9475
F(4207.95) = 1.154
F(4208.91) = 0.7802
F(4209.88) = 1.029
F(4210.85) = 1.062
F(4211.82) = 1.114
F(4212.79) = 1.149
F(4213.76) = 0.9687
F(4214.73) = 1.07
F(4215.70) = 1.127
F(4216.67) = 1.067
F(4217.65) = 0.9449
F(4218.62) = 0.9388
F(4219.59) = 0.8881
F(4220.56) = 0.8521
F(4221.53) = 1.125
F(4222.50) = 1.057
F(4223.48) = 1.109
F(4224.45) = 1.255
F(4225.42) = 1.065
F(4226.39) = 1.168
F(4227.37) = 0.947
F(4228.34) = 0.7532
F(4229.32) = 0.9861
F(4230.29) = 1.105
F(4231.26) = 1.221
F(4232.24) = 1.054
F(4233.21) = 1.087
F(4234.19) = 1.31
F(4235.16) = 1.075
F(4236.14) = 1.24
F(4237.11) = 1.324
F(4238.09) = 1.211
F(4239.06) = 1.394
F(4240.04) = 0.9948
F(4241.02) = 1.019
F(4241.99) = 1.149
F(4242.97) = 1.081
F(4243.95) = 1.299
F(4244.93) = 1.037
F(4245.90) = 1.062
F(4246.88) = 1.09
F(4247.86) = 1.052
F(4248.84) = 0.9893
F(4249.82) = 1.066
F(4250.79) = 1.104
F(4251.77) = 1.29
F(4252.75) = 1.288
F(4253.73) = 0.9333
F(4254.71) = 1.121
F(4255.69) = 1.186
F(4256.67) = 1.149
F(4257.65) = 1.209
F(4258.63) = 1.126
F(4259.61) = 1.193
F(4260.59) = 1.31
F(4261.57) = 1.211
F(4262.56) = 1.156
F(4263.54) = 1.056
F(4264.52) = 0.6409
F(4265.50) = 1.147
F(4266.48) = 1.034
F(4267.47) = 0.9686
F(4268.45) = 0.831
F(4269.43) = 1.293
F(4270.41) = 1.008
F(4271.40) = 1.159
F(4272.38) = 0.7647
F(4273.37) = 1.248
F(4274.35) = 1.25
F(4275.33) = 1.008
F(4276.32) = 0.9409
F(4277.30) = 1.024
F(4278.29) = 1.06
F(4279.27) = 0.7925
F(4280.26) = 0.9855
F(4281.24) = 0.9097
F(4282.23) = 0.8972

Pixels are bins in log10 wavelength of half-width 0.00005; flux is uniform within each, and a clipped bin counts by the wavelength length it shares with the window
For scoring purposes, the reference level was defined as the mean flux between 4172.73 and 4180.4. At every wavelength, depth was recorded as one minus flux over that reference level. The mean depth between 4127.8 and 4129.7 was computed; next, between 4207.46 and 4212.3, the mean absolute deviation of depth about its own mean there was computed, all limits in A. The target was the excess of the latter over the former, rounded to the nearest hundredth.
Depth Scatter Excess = 0.21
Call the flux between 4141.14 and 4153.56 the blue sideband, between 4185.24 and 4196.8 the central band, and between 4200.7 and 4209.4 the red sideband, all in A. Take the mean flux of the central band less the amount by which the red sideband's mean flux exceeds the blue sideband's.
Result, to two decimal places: 1.04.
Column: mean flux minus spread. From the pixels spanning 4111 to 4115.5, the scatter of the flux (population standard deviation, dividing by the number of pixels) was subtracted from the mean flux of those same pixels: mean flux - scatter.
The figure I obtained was 0.94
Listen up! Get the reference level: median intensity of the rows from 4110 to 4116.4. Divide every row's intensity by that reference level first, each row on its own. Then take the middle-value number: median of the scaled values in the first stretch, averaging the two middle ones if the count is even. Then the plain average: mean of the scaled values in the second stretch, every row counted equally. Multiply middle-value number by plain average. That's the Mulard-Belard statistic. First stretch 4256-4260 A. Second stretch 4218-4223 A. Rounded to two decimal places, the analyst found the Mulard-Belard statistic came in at 0.91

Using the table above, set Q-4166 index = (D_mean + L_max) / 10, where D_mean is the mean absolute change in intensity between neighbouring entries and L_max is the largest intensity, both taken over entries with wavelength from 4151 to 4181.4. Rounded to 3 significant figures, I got 0.168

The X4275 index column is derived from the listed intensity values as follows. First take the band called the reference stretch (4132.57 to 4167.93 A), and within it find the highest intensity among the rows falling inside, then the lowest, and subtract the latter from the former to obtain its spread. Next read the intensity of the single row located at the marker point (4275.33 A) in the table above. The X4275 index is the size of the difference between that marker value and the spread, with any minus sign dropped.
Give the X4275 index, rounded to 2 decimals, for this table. 0.12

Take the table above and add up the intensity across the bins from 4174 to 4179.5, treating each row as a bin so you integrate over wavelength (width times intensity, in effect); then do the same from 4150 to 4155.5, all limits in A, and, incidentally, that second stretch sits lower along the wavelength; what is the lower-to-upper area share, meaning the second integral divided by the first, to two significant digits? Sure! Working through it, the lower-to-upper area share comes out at 0.83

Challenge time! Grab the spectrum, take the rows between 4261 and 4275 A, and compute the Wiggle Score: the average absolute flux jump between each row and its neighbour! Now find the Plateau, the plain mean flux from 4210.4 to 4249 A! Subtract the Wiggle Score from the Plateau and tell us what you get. 0.84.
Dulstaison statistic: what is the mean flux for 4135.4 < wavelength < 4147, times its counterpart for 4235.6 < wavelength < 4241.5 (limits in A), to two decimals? 1.30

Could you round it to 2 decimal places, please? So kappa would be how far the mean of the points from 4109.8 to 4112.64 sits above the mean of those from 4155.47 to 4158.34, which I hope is 0.11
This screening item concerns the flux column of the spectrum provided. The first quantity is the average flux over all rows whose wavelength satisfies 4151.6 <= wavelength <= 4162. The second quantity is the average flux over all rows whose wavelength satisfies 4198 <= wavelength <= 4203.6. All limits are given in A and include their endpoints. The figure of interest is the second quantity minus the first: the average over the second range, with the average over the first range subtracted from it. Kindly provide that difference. -0.15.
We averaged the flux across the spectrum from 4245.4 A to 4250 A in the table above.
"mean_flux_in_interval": 1.05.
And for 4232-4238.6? 1.19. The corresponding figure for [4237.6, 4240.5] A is 1.20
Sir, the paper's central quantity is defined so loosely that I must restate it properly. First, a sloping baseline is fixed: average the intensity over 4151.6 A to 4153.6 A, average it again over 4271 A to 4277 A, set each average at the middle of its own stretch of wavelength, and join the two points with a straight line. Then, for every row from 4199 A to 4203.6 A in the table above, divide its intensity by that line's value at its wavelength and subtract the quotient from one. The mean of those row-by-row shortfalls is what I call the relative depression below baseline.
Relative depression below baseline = 0.0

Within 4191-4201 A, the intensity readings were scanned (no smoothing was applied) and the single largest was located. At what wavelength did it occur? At 4191.51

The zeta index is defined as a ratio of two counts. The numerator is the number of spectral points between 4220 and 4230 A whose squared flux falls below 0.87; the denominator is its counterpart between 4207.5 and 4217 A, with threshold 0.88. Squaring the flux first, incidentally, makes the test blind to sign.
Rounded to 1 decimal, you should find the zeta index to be 2.0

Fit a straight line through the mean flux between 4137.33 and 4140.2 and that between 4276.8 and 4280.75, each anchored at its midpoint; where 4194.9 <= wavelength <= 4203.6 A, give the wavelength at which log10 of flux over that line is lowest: 4200.20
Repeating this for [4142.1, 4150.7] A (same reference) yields 4150.21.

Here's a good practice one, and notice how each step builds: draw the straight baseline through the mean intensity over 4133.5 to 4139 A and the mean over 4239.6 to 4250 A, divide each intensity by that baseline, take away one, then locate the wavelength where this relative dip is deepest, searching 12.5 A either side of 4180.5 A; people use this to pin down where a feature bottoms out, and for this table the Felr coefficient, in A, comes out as 4179.94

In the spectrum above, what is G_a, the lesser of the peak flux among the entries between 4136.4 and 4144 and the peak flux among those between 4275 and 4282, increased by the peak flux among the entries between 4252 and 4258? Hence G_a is 2.35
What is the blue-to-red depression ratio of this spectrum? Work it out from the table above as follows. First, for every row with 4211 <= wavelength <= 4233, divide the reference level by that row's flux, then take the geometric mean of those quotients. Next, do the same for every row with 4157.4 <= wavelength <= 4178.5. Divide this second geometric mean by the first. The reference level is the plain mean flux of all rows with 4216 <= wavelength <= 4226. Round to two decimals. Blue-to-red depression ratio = 1.03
